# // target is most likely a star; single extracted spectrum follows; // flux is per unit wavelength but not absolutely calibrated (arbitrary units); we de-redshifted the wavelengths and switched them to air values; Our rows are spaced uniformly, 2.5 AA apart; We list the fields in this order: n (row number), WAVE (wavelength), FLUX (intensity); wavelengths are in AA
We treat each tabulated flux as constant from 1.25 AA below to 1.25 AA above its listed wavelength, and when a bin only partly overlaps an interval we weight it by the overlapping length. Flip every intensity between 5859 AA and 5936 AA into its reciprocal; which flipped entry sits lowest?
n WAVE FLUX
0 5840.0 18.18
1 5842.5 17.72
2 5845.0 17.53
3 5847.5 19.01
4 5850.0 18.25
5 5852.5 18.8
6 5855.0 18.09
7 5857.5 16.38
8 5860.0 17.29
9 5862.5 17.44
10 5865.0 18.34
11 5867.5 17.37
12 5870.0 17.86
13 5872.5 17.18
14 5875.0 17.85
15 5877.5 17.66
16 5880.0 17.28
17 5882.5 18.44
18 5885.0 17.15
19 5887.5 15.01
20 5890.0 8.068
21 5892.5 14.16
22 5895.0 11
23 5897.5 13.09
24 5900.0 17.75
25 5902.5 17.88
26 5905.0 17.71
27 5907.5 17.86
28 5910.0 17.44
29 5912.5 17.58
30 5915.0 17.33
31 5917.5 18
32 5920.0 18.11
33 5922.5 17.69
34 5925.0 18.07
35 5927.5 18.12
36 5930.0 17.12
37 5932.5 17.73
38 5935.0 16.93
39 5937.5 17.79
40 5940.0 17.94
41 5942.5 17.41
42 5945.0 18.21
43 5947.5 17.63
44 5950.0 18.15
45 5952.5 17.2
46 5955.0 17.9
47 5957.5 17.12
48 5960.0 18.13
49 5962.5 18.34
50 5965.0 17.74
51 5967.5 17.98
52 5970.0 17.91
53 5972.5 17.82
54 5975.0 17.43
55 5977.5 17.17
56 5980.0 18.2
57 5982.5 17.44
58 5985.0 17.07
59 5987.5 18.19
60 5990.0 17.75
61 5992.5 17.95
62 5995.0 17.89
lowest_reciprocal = 0.0542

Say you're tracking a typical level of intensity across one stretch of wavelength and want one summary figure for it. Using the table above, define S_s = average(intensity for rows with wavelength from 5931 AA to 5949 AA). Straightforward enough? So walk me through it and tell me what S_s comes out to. 17.7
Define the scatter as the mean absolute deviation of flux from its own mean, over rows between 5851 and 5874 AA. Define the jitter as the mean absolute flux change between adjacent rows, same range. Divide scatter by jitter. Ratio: 0.69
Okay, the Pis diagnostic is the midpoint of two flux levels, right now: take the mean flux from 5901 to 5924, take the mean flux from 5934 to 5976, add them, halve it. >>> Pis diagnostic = 17.74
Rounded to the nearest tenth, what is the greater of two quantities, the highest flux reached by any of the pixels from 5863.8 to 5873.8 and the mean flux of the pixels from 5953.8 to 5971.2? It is 18.3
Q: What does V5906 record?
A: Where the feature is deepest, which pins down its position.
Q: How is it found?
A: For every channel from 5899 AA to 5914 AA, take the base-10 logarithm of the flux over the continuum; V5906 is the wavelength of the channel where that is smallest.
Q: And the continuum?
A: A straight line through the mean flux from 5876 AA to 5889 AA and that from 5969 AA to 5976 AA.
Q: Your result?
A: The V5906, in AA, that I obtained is 5910.0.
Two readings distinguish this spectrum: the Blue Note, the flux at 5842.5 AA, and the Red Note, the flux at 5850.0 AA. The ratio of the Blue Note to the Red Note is 0.97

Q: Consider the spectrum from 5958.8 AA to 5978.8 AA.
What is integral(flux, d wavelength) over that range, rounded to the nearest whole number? 356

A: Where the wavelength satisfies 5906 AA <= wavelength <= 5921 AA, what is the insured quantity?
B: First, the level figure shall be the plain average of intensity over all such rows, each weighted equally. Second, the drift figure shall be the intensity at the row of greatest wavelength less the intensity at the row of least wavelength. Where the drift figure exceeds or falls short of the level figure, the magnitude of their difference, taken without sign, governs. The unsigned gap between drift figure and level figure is 17.5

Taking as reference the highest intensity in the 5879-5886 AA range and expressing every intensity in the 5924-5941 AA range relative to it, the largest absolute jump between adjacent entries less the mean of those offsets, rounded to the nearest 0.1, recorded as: 1.8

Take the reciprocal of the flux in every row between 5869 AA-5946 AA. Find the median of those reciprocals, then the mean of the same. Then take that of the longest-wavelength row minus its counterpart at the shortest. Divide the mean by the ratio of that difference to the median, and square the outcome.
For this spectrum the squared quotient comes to 10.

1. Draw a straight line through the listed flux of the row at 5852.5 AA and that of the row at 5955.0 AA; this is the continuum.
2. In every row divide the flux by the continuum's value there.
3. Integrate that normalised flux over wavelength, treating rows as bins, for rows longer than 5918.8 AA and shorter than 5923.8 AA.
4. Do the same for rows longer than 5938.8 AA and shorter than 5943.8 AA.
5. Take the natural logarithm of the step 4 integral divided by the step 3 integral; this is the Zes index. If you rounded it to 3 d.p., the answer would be -0.003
